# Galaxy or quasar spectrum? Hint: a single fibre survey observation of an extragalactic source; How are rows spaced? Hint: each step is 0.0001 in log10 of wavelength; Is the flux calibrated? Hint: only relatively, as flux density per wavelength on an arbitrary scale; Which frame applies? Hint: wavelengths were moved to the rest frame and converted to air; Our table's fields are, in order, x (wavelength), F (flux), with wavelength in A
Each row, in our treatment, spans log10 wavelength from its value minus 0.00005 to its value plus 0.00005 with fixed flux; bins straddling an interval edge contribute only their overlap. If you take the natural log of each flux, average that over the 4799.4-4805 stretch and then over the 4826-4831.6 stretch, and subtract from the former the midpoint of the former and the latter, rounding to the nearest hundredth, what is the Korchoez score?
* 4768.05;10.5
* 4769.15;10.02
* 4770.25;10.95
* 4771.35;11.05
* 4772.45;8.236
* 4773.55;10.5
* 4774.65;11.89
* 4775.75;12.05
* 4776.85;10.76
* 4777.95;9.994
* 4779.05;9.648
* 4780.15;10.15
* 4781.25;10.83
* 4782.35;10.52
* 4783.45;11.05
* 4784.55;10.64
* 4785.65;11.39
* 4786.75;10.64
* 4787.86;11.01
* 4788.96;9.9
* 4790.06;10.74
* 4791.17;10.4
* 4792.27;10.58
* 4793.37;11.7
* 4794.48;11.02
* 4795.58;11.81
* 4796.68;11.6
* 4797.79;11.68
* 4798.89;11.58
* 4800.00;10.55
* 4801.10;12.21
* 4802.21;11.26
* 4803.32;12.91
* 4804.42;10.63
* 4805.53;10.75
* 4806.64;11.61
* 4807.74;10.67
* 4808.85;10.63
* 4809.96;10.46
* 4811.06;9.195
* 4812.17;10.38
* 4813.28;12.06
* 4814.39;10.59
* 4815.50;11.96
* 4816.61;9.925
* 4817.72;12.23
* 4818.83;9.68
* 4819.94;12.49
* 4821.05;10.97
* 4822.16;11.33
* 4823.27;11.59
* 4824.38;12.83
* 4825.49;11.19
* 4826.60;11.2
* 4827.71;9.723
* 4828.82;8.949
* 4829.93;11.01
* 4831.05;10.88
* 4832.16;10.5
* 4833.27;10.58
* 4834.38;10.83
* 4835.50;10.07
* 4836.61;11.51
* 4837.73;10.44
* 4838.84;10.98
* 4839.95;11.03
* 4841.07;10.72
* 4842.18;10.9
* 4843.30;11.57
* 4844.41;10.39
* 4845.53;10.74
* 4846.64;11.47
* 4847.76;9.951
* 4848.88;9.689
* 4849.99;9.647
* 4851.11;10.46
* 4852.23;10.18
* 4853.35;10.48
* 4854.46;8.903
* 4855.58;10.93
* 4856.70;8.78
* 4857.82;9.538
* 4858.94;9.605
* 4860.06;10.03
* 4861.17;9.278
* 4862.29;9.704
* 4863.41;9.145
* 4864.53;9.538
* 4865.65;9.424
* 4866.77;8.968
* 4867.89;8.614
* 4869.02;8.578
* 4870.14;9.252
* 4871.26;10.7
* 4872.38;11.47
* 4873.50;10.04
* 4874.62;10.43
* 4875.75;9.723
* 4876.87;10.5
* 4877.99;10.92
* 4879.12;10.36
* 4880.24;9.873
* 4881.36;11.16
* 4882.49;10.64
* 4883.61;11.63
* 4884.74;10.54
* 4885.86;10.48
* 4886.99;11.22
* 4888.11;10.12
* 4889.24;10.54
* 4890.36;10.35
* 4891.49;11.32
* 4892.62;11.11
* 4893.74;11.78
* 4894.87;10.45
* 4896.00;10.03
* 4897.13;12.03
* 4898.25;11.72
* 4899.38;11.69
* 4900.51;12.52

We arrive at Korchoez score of 0.05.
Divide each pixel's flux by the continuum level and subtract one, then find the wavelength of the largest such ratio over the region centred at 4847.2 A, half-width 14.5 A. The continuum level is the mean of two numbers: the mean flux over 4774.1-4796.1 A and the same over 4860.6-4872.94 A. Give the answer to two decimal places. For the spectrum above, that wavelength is 4843.30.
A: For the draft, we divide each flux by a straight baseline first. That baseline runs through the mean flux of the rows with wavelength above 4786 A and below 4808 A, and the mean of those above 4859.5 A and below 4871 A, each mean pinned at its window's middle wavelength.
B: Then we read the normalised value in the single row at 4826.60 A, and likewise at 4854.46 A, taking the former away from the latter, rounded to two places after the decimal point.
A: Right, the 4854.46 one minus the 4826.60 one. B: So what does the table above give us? -0.15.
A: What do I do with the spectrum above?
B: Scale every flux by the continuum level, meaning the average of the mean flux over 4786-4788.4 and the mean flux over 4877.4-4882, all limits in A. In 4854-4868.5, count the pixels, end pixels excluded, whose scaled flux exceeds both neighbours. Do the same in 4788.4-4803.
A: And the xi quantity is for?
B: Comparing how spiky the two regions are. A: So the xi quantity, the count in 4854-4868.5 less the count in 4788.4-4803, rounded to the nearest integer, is -1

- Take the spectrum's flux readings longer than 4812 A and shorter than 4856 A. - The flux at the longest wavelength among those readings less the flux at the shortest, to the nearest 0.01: 0.55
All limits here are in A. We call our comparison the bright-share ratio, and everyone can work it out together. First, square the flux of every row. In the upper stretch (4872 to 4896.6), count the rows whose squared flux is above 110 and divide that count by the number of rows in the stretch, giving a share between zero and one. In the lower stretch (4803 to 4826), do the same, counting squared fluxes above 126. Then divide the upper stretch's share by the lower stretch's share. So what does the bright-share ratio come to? 1.3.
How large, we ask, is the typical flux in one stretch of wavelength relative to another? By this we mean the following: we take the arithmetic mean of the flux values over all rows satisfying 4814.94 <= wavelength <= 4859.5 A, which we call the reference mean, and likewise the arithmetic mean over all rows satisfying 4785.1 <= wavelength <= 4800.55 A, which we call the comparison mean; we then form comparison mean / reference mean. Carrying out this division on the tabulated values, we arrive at 1.04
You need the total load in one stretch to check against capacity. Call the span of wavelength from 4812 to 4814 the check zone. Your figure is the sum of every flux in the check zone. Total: 22.4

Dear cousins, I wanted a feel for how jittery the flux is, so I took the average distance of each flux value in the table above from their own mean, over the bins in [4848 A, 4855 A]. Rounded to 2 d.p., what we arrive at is 0.48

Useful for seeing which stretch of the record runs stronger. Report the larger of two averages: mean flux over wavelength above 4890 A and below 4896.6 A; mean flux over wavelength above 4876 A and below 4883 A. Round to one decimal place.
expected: 10.8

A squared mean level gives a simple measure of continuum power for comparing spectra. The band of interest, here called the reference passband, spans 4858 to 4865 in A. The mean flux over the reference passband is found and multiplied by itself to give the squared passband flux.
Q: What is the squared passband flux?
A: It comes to 91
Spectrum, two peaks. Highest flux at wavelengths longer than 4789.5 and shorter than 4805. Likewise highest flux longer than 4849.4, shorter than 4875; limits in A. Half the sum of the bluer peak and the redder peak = 12.2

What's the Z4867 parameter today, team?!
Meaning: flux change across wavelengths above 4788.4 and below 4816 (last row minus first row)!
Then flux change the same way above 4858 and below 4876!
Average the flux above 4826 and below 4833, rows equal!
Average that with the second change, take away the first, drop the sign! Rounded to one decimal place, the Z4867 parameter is 3.2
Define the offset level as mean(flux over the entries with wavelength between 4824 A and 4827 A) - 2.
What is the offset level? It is 9.7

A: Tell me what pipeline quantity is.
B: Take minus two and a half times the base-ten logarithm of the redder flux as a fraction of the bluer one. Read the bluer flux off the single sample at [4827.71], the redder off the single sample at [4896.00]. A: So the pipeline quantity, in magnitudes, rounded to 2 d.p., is -0.03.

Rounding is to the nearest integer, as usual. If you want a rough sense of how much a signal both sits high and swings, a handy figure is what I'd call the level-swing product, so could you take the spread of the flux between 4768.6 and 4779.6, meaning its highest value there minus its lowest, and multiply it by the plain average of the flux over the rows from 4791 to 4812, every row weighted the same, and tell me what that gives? 42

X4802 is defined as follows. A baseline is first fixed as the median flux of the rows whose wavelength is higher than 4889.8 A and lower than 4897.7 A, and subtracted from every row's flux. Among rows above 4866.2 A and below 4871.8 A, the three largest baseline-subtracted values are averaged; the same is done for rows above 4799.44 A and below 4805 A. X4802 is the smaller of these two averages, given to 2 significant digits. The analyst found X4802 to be -1.5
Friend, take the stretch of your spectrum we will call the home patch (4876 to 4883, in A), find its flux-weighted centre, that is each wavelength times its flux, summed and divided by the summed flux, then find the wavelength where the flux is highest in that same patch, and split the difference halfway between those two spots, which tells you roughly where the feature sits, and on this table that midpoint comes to 4880.5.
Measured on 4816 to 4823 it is 4819.7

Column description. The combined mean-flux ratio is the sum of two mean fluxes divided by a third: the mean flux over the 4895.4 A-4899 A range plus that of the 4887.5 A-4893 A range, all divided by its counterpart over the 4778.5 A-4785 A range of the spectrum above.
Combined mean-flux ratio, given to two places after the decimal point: 2.10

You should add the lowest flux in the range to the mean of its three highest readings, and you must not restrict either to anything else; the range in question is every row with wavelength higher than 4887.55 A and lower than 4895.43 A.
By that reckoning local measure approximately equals 21.5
